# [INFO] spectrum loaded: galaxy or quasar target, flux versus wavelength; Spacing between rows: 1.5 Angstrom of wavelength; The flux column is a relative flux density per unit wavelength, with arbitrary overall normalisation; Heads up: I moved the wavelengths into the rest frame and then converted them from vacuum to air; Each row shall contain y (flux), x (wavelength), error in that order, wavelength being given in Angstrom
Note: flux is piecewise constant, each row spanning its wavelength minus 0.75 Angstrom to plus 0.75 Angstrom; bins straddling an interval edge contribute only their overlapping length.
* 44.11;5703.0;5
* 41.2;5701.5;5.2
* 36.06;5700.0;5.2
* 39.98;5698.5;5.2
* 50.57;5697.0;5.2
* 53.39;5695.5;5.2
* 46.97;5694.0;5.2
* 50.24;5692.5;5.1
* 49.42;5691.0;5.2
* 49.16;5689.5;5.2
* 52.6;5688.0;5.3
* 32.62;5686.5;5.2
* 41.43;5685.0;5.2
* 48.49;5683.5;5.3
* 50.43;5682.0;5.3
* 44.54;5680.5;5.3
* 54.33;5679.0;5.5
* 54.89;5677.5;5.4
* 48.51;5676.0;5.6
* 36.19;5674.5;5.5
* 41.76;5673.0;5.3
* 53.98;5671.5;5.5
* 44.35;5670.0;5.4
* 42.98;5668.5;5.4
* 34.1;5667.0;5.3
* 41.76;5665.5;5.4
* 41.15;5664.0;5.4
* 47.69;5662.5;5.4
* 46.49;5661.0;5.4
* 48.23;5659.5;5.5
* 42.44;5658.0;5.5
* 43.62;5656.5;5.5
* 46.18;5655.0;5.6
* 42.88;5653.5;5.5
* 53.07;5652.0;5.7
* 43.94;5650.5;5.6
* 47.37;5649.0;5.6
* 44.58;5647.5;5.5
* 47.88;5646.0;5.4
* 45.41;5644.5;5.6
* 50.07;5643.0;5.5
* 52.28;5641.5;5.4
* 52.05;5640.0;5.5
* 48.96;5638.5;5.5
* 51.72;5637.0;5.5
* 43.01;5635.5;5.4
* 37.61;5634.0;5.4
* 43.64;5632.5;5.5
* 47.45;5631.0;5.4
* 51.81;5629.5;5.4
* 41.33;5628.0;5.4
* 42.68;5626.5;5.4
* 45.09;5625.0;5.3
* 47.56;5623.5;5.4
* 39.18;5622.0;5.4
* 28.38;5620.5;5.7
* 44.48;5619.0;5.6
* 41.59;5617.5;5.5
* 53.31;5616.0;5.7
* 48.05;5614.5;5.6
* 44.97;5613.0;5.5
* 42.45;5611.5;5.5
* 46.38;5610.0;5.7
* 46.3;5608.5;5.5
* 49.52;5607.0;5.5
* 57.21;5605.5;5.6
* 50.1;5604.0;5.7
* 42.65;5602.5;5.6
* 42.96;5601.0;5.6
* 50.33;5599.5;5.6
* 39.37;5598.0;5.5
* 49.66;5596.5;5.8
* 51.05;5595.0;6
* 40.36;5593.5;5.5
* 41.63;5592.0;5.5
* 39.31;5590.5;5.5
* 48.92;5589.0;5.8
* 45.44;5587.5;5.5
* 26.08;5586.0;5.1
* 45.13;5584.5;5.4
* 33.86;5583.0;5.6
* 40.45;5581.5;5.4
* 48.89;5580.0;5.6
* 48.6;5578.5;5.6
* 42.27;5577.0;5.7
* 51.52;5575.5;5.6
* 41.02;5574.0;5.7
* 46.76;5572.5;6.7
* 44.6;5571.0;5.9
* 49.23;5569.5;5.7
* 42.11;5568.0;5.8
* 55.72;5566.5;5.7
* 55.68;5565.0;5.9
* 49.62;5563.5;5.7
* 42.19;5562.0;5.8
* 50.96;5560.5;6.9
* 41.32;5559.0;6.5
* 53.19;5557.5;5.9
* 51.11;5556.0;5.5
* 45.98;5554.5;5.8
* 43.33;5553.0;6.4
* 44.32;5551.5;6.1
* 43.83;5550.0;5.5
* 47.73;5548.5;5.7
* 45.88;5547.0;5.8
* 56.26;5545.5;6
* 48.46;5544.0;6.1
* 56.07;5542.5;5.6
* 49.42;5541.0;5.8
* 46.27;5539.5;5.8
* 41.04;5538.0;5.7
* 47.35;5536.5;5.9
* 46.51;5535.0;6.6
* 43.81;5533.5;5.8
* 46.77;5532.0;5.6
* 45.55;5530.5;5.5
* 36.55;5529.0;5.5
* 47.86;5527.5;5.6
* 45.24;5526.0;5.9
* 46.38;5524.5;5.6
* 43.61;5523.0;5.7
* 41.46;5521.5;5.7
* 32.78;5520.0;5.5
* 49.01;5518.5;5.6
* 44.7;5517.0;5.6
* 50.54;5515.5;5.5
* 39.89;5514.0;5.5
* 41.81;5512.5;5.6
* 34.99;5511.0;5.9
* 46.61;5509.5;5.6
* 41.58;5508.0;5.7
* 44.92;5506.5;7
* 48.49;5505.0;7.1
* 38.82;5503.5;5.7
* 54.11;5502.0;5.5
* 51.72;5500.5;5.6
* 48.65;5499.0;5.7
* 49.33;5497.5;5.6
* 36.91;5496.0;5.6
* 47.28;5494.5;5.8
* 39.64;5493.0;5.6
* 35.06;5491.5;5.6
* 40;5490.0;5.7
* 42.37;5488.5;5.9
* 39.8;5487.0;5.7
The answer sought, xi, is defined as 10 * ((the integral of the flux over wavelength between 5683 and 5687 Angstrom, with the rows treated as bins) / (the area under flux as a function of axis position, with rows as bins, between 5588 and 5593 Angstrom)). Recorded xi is 7.6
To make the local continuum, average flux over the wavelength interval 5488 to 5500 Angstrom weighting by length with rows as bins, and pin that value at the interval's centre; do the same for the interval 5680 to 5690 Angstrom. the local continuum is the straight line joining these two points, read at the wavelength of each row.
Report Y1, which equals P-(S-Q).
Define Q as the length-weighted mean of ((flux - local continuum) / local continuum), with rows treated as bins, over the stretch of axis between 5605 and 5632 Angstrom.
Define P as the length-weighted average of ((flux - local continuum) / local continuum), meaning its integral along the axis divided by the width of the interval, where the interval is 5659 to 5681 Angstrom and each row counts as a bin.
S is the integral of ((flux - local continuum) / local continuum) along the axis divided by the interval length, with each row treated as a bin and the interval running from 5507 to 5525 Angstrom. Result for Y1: 0.02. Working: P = 0.001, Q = 0.0177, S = 0.00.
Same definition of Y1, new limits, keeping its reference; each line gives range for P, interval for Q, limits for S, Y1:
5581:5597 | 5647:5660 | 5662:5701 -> -0.04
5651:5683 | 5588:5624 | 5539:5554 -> -0.08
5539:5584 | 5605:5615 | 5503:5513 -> 0.16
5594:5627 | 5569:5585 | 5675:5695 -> -0.01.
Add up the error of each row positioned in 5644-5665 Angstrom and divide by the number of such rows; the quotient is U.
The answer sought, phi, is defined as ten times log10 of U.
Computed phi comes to 7.41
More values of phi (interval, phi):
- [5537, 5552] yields 7.64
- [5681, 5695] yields 7.18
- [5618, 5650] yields 7.38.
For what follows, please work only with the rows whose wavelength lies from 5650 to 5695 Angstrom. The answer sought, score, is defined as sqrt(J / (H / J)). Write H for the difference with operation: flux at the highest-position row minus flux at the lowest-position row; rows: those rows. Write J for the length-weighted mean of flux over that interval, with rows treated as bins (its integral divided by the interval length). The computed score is 26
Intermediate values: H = 3.0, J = 45.9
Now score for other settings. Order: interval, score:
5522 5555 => 30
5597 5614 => 20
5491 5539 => 18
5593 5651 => 24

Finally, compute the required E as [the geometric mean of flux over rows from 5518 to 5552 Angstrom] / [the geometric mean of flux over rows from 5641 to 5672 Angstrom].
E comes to 1.00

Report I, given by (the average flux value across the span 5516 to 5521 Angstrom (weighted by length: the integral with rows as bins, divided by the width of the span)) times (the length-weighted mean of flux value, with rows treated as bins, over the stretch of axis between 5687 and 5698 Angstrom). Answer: 2114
